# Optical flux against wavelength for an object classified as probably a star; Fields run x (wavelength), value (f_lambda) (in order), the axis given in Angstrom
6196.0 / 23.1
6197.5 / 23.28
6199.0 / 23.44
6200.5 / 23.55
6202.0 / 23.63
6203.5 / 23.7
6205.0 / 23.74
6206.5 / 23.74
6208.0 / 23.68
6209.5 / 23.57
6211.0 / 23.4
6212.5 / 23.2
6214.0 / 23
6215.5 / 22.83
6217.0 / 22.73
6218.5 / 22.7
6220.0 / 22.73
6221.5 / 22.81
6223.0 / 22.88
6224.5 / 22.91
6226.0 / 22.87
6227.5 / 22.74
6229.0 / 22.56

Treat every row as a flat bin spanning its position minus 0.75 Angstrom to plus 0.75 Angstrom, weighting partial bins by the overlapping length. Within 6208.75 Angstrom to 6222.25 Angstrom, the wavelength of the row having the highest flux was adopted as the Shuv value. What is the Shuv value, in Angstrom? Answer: 6209.5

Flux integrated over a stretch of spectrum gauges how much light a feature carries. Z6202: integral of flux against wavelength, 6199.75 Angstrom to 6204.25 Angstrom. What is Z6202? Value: 106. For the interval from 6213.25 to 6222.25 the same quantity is 205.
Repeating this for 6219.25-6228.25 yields 205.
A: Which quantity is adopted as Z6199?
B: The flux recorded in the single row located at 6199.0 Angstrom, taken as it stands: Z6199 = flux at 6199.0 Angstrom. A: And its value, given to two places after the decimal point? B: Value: 23.44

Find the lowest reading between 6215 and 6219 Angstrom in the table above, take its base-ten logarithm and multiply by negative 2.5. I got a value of -3.39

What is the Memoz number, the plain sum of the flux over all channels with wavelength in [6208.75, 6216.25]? 116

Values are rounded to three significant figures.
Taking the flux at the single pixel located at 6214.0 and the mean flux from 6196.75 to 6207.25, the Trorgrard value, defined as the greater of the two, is 23.6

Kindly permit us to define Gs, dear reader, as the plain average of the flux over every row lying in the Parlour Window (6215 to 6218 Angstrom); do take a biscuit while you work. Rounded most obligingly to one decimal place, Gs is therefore 22.8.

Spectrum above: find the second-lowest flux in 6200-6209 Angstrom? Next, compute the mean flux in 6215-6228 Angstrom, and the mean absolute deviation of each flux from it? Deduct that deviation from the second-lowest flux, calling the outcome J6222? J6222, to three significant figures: 23.6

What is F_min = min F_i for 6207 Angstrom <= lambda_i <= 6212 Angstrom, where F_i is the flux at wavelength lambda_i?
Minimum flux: 23.4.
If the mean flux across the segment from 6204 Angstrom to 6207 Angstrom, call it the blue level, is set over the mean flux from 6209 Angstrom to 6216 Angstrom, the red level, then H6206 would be 1.02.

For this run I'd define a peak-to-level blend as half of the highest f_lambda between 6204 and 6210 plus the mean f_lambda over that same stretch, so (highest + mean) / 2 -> 23.7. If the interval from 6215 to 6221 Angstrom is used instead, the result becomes 22.8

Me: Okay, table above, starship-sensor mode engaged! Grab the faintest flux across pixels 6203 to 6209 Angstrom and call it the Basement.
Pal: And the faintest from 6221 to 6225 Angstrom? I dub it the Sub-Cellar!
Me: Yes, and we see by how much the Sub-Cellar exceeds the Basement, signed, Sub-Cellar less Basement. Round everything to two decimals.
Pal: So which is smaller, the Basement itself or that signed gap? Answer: -0.87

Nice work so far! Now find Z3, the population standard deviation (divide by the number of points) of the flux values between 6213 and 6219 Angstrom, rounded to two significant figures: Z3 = 0.12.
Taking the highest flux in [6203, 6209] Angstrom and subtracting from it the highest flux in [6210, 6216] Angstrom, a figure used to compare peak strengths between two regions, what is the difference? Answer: 0.34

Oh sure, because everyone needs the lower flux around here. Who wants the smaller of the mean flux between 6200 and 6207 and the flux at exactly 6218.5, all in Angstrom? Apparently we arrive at 22.7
